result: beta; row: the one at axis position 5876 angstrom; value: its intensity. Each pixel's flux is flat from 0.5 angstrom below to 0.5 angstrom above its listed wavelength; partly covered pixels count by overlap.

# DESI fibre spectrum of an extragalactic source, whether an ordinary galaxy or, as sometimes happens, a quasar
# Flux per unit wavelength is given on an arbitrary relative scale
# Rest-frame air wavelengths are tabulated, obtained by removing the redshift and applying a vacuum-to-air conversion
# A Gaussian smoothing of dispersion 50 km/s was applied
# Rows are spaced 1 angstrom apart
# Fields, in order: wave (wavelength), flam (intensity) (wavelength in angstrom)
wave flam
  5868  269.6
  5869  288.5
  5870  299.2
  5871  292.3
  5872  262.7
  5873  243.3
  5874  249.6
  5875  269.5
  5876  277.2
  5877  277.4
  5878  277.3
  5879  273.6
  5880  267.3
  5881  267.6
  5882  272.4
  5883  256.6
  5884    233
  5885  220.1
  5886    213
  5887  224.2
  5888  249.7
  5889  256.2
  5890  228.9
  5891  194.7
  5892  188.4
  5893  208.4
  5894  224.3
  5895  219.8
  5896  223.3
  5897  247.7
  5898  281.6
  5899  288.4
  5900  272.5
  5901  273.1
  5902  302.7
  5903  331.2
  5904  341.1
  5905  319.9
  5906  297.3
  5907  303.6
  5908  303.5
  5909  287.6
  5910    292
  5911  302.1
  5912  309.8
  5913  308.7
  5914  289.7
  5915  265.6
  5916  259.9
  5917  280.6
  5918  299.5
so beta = 277.2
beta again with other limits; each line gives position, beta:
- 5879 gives 273.6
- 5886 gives 213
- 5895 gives 219.8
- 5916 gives 259.9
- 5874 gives 249.6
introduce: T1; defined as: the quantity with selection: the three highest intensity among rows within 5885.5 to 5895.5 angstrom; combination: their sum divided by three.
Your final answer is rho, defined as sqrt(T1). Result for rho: 15.7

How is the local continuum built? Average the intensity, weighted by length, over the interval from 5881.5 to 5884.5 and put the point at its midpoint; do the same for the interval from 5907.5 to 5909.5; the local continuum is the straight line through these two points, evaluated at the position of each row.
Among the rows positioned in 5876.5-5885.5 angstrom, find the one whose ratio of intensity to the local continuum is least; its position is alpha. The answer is 5885 angstrom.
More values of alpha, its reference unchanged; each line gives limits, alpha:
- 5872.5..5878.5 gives 5873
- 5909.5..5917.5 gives 5916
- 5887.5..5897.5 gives 5892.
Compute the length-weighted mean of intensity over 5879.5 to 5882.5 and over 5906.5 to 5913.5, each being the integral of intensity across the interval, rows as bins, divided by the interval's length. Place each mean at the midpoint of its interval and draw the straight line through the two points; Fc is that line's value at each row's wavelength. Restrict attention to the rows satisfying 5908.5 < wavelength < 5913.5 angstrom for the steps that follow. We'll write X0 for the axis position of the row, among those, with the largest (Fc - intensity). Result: 5909 angstrom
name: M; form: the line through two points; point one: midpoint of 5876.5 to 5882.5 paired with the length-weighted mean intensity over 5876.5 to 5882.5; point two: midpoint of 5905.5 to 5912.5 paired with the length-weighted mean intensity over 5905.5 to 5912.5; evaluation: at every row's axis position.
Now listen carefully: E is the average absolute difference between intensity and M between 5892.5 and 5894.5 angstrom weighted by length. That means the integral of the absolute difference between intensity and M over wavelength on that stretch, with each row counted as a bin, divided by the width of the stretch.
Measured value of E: 69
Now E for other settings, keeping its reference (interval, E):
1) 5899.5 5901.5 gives 19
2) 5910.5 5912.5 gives 4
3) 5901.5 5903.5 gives 23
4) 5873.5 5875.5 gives 9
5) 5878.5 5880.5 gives 4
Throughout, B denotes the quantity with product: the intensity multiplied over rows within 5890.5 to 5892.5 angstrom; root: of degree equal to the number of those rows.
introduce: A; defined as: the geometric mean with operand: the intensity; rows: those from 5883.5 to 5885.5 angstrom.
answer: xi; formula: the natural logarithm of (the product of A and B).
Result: 10.7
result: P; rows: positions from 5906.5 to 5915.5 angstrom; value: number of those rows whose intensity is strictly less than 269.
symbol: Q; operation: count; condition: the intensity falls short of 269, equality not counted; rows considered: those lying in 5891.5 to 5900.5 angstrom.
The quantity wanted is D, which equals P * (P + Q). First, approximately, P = 1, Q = 6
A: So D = 7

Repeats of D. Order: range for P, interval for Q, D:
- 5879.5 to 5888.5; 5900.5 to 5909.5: 64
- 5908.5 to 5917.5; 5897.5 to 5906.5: 4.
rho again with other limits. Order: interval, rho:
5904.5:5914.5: 17.7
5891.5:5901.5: 16.8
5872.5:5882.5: 16.7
